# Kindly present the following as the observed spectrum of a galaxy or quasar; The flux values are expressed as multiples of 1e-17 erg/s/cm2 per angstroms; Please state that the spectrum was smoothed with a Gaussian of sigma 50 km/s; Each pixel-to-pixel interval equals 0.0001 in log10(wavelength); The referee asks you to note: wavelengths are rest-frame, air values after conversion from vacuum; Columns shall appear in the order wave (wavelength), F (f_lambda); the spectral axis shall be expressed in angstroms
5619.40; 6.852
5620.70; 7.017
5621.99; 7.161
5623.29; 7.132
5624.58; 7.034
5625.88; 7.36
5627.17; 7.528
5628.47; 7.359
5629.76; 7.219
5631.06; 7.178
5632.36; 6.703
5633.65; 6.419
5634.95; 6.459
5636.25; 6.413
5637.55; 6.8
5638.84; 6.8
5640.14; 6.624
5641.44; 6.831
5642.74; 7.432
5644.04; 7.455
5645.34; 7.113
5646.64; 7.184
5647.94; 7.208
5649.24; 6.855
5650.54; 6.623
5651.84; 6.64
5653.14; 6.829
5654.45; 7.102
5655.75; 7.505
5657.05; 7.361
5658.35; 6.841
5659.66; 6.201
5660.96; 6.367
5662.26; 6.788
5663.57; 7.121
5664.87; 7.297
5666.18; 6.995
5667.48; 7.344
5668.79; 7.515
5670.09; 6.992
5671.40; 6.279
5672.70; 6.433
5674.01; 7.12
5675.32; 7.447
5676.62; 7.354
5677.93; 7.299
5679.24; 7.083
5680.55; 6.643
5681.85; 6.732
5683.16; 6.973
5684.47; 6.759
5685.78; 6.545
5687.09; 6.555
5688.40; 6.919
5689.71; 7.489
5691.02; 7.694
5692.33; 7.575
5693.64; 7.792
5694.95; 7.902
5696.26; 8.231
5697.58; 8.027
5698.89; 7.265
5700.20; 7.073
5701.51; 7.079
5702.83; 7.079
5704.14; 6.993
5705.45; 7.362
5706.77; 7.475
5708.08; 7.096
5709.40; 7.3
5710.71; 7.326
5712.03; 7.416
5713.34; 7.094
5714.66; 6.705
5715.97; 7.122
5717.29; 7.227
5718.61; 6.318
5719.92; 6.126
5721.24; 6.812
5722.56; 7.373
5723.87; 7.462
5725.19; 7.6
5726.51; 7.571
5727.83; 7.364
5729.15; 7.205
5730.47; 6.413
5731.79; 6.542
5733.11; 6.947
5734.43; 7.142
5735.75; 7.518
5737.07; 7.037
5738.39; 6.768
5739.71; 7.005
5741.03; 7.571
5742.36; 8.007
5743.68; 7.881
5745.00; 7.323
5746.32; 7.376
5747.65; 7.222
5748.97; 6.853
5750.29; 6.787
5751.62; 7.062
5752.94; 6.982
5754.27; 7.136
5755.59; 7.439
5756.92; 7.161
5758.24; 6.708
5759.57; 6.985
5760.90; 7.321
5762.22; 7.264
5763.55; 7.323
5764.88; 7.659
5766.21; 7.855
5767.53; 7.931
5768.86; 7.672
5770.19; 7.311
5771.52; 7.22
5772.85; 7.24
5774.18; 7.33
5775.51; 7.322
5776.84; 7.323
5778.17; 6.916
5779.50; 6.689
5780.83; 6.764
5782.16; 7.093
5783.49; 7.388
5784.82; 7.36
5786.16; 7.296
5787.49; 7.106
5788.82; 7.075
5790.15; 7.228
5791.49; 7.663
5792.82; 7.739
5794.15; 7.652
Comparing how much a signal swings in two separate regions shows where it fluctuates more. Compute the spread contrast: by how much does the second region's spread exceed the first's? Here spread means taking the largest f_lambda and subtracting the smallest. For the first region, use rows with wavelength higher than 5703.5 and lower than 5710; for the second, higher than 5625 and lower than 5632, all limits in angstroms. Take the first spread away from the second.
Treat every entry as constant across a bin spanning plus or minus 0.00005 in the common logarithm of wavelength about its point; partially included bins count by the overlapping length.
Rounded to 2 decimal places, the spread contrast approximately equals -0.13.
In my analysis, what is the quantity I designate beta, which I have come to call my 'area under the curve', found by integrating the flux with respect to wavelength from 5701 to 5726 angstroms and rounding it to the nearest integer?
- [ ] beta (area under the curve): 178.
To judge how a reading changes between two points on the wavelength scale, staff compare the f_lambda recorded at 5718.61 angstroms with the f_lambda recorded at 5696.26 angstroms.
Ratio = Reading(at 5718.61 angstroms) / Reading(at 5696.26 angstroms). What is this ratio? 0.77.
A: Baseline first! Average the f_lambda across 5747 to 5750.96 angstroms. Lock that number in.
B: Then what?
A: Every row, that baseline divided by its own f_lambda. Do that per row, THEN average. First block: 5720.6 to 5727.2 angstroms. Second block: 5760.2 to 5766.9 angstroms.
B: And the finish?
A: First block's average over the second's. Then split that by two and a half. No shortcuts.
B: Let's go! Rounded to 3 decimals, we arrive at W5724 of 0.407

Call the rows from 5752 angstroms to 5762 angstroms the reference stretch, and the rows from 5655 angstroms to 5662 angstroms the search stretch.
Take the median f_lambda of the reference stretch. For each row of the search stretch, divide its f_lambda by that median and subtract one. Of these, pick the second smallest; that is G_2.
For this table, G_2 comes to -0.11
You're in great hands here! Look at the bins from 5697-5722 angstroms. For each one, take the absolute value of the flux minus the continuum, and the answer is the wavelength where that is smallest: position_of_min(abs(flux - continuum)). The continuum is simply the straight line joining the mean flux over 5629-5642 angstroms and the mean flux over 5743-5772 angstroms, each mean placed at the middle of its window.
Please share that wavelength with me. 5713.34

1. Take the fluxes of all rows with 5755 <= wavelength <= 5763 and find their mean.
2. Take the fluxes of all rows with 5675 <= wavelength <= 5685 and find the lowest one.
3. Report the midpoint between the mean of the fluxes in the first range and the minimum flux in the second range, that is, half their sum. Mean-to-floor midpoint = 6.89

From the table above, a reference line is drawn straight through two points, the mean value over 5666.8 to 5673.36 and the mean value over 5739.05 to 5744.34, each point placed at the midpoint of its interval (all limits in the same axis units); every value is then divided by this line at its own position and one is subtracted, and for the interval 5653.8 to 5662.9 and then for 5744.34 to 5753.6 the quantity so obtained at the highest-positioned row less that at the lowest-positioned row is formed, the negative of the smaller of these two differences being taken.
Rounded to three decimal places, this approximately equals 0.058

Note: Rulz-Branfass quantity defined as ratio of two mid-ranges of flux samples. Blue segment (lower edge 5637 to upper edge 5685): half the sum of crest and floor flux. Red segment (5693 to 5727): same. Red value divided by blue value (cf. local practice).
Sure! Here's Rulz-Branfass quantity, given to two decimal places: 1.05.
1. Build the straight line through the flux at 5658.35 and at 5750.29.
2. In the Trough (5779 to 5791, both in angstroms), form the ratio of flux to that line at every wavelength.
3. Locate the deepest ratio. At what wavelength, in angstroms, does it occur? 5779.50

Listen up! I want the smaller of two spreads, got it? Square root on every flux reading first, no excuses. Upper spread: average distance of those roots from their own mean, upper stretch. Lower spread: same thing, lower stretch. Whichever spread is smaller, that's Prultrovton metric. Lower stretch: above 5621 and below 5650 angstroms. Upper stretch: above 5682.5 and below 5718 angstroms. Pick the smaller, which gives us 0.055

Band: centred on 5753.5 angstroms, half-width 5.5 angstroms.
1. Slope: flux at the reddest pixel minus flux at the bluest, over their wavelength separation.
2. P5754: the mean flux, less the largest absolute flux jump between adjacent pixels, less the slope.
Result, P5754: 6.6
